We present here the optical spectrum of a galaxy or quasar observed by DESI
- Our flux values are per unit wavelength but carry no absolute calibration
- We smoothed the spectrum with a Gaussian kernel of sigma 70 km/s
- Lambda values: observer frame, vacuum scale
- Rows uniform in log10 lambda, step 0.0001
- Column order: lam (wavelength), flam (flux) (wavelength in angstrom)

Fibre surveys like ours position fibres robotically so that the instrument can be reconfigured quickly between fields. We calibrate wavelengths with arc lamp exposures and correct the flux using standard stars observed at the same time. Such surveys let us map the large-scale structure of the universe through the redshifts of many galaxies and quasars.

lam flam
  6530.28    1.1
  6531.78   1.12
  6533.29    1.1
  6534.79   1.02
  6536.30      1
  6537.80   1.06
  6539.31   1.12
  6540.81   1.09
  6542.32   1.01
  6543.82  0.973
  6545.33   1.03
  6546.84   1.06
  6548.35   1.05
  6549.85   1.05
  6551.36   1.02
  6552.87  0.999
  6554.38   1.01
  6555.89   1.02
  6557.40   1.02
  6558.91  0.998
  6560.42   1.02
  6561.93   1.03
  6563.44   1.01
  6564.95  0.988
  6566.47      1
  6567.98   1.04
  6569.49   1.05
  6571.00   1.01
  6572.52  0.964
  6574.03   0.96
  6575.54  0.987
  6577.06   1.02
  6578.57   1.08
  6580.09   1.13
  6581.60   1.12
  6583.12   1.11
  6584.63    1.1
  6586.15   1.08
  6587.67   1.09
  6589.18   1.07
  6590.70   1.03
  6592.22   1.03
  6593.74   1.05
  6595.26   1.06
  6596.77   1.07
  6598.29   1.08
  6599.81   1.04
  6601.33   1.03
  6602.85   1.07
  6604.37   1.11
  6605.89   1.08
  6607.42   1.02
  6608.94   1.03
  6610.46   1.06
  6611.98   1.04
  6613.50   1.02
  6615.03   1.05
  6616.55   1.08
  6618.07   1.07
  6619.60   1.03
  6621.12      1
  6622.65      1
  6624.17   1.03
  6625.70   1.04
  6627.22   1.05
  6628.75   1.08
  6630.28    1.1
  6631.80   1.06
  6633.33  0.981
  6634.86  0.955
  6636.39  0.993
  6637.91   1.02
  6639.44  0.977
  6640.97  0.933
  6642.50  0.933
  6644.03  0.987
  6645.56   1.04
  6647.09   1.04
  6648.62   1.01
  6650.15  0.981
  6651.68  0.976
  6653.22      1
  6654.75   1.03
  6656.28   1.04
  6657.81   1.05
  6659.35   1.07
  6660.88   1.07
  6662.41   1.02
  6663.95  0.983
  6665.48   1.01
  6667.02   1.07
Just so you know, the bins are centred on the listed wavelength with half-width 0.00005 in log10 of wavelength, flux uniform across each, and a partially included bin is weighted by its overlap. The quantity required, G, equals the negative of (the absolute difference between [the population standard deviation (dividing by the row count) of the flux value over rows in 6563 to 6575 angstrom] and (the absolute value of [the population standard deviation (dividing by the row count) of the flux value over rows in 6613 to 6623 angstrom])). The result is 0.000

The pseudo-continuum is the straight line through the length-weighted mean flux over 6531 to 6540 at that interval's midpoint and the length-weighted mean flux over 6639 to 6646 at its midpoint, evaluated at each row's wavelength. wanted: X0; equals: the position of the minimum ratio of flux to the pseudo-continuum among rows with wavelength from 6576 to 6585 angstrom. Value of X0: 6577.06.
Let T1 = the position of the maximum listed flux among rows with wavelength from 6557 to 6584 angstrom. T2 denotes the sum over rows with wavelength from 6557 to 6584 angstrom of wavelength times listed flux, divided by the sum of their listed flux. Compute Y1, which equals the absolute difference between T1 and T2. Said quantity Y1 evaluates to 9.6 angstrom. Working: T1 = 6580.09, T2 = 6570.5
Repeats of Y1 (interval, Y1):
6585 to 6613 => 5.4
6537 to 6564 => 11.2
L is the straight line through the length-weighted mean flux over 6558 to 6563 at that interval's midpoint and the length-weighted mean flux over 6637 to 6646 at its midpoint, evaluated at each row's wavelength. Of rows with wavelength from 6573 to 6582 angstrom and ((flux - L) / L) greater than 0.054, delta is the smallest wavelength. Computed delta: 6578.57 angstrom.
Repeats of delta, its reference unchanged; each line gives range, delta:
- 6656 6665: 6656.28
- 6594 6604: 6595.26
